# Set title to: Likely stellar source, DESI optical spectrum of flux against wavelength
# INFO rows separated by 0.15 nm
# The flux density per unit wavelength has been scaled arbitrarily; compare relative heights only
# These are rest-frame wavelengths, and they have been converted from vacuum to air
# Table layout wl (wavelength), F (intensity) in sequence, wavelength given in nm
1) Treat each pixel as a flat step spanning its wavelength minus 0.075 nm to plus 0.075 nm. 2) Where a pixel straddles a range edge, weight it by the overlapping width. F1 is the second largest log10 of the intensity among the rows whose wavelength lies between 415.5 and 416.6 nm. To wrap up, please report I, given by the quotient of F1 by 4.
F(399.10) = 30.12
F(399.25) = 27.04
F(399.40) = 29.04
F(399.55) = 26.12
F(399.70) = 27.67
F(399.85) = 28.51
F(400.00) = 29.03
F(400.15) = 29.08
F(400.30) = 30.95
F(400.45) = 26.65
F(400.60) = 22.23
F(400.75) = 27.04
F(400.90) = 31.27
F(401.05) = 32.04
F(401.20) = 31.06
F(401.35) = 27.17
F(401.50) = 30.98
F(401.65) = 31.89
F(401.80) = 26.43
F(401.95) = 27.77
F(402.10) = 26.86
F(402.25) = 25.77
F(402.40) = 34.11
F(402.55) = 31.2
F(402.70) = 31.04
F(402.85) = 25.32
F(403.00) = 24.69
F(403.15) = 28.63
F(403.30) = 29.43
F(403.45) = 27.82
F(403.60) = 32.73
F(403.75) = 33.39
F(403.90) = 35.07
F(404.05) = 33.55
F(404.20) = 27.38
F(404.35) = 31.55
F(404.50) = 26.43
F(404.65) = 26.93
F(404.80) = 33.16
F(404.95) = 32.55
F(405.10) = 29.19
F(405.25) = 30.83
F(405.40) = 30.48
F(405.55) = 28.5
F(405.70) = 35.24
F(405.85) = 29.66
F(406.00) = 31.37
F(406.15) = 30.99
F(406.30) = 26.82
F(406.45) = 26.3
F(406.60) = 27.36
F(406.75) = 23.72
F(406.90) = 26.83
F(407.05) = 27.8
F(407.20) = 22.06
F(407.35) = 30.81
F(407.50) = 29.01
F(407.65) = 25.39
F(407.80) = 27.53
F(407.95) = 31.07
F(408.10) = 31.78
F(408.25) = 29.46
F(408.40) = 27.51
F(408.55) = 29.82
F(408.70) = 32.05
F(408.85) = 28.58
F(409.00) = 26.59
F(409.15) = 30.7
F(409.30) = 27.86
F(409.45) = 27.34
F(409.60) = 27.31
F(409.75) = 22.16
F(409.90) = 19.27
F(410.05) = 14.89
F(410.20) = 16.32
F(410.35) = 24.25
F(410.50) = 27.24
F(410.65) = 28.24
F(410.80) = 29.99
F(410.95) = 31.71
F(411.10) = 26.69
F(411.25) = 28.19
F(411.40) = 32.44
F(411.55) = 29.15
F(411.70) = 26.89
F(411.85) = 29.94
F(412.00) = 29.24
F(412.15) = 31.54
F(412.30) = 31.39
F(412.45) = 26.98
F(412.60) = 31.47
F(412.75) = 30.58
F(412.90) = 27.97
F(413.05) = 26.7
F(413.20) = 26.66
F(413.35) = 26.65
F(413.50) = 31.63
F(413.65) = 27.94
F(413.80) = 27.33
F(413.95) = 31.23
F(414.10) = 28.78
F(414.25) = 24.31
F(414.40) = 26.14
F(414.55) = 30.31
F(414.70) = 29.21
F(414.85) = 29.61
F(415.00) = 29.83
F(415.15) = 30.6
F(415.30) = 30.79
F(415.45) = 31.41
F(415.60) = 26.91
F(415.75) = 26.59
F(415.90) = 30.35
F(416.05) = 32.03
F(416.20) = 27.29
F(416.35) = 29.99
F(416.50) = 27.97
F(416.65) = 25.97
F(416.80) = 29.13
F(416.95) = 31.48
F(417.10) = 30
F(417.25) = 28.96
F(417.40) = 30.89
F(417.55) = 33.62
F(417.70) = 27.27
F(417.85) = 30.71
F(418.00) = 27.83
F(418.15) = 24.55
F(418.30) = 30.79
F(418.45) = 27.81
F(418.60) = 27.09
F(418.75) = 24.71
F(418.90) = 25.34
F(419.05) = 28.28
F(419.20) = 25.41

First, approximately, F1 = 1.48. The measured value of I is 0.371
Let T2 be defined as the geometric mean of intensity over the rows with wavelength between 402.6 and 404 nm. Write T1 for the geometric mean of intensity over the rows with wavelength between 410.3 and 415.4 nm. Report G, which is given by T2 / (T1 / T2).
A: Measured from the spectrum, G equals 30.4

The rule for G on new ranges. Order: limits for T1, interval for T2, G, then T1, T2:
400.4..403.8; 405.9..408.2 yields 26.8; 28.77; 27.8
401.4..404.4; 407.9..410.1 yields 23.9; 29.62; 26.6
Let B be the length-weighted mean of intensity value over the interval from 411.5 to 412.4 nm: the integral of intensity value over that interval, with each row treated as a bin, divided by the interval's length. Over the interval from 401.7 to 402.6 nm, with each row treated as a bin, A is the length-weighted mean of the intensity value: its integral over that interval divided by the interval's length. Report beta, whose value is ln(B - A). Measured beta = -0.1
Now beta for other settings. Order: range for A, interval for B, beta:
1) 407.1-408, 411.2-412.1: 0.6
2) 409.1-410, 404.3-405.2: 1.5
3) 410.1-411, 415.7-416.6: 1.2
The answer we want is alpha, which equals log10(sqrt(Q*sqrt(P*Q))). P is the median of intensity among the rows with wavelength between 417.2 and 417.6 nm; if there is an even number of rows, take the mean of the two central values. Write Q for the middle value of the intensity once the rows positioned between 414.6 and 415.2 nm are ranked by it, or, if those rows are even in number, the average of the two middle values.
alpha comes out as 1.477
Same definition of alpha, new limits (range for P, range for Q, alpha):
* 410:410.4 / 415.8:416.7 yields 1.400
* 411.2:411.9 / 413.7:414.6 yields 1.452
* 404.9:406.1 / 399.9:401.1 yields 1.469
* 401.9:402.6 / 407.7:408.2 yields 1.480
